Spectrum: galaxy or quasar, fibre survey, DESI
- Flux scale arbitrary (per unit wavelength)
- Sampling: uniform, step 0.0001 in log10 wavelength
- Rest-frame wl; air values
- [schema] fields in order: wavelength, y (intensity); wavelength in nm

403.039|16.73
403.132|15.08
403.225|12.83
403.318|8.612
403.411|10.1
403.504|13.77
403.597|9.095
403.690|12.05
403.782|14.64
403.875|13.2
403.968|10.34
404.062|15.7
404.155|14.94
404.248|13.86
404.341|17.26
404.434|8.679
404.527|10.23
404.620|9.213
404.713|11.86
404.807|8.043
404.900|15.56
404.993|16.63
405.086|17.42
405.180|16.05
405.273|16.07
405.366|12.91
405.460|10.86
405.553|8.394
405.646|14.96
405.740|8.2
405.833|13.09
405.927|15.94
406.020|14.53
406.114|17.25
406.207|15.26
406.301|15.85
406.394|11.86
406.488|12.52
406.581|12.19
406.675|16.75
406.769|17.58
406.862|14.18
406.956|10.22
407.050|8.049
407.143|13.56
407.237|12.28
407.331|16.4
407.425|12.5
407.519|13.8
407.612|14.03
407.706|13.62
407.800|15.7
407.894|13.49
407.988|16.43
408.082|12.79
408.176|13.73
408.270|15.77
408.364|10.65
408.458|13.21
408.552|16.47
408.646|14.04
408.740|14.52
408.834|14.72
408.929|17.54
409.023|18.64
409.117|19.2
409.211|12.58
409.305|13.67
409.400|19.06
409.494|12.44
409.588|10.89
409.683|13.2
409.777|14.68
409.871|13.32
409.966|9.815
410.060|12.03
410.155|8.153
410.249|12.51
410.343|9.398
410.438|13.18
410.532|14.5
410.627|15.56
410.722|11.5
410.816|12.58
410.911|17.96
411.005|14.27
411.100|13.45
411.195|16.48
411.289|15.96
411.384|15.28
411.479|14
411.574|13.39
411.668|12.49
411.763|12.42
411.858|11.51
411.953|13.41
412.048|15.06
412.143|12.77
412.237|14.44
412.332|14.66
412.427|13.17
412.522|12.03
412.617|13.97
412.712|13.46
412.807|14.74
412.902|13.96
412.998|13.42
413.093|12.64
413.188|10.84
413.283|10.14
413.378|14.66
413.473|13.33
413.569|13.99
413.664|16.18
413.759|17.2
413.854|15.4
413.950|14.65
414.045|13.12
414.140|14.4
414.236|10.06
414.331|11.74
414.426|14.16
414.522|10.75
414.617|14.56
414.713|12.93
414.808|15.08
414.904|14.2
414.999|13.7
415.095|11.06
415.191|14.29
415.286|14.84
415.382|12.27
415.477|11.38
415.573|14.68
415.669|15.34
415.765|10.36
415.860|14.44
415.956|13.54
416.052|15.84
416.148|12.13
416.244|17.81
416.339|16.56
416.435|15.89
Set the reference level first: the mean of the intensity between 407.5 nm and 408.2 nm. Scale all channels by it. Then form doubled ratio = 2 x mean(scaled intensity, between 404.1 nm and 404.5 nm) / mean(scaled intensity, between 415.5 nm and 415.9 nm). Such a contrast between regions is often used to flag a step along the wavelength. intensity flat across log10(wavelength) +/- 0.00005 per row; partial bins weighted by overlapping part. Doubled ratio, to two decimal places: 2.00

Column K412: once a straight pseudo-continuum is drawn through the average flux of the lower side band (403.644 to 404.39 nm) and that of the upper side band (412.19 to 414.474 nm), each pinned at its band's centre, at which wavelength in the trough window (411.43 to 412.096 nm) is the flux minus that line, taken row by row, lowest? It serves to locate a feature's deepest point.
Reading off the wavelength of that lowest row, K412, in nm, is 411.858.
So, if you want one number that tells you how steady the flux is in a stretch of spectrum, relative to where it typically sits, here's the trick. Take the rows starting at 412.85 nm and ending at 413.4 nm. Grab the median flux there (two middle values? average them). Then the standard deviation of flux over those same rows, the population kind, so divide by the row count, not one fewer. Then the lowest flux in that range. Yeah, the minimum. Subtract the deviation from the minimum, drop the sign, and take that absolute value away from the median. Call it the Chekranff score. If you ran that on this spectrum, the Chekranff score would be 4.5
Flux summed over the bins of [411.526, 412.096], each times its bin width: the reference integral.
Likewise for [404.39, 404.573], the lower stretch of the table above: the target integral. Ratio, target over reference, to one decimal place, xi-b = 0.2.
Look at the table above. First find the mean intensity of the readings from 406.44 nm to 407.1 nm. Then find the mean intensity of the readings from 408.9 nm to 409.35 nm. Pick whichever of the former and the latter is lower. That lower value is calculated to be 13.1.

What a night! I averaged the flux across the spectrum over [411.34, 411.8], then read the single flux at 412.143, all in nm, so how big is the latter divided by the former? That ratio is 0.94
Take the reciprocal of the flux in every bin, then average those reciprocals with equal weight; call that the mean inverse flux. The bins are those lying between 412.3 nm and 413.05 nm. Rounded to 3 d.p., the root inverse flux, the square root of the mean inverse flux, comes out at 0.271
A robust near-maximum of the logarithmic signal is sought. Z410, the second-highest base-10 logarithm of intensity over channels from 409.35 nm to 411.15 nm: 1.25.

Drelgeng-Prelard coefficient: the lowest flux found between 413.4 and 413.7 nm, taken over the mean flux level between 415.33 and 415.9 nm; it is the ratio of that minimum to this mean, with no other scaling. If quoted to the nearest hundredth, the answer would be 1.02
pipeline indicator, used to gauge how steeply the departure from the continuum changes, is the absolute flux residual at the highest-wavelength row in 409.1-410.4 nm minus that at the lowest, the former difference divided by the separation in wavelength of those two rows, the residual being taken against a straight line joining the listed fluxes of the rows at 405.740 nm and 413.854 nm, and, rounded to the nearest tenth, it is -4.2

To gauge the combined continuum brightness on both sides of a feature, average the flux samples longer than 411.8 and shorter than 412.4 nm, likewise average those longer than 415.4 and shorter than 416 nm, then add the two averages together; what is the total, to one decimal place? 26.9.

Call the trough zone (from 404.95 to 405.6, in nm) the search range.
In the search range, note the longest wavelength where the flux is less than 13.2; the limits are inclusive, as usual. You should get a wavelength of 405.553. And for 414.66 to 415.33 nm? 415.095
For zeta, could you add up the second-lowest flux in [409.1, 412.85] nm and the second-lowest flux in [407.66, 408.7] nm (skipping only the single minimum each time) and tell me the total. 22.2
